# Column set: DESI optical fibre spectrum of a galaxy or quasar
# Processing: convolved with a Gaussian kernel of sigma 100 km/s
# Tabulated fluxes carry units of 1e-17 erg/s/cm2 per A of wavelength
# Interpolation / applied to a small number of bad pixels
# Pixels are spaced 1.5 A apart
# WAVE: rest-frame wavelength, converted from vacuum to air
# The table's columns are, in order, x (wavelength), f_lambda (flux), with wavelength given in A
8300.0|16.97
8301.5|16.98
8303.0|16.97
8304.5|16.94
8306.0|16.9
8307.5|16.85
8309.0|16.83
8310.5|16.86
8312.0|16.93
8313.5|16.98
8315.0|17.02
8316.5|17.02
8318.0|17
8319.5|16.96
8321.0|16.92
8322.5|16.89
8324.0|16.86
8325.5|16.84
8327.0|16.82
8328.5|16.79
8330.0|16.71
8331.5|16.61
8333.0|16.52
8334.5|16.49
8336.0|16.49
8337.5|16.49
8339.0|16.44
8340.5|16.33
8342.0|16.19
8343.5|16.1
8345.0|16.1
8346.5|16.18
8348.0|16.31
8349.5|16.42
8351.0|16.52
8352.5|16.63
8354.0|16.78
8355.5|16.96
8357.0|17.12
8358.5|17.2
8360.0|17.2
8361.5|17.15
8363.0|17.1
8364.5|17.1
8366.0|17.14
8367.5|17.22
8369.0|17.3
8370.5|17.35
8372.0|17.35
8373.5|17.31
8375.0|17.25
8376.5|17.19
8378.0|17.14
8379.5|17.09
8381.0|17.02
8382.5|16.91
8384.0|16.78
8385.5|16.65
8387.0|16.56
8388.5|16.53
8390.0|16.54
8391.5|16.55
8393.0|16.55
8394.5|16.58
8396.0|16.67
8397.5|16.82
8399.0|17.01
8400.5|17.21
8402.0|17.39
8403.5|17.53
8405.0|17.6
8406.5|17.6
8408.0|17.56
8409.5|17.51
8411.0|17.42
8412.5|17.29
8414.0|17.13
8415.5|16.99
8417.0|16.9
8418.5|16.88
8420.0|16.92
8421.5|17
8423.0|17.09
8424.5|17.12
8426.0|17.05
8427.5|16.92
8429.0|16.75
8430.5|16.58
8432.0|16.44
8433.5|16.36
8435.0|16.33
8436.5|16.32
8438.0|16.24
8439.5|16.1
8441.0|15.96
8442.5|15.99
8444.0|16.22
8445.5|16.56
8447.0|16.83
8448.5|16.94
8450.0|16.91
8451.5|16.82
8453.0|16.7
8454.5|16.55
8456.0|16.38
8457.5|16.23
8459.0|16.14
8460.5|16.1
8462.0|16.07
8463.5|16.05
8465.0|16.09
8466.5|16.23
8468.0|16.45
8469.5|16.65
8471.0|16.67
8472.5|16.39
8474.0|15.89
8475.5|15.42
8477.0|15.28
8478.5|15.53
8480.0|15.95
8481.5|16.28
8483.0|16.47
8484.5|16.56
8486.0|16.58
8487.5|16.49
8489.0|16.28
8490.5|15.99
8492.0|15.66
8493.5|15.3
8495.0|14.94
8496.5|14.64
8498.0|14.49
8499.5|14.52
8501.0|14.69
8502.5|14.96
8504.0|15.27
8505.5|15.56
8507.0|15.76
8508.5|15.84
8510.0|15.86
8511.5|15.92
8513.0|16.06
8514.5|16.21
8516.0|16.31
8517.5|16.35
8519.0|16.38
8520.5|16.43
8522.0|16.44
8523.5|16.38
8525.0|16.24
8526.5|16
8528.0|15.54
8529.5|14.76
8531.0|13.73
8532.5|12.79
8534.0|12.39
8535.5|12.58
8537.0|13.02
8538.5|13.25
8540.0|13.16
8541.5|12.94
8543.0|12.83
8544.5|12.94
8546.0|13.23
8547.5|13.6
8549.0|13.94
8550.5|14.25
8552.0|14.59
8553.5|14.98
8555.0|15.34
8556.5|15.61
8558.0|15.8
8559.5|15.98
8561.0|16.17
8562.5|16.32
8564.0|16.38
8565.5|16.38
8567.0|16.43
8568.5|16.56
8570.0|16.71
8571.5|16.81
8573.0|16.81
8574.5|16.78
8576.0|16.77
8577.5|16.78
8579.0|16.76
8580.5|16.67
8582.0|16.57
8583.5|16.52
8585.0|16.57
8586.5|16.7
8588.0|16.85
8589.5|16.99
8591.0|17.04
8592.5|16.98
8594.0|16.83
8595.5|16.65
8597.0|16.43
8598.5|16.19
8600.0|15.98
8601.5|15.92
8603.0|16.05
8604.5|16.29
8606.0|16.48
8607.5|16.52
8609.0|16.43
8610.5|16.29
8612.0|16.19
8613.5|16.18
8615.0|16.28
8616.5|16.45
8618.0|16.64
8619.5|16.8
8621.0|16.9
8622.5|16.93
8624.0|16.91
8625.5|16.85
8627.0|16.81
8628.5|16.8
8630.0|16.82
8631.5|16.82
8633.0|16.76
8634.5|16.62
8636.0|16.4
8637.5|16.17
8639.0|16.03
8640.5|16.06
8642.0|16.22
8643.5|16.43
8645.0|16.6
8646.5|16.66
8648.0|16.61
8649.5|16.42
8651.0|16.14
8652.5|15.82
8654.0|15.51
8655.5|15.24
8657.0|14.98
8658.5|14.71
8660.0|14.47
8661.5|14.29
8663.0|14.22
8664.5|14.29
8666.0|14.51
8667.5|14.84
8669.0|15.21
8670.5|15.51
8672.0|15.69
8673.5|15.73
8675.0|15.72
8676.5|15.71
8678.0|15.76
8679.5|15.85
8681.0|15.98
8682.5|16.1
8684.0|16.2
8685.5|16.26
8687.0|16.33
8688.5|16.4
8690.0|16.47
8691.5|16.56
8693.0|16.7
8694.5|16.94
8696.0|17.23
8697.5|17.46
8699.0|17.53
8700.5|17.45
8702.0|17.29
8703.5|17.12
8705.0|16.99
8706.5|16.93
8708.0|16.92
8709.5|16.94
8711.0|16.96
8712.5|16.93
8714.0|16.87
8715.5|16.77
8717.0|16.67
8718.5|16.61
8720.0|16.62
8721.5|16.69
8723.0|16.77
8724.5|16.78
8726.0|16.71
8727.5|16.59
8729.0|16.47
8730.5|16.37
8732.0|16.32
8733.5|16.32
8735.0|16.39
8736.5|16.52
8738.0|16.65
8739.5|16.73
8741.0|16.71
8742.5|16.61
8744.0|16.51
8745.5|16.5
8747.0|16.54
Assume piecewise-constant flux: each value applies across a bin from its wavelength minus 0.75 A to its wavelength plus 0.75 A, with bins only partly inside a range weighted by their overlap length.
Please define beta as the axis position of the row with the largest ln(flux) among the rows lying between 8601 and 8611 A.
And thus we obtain 8607.5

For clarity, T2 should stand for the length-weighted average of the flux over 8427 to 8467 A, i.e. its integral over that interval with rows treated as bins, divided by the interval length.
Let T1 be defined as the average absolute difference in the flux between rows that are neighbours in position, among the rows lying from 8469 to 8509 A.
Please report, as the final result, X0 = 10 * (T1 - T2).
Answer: -162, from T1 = 0.24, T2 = 16.40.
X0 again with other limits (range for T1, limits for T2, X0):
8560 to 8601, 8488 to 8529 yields -156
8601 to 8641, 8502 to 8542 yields -150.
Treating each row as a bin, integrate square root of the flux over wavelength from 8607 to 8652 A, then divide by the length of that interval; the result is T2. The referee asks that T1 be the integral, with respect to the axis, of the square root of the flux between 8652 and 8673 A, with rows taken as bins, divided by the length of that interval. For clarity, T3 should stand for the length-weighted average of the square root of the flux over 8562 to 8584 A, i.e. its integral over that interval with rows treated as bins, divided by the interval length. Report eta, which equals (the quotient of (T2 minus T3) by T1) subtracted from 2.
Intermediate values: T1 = 3.87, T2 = 4.06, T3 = 4.077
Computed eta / 2.003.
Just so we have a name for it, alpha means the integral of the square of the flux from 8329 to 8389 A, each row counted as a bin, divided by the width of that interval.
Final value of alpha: 282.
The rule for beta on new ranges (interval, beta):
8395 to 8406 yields 8405.0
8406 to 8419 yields 8406.5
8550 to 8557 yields 8556.5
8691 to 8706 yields 8699.0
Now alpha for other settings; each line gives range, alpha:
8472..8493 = 258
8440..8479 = 265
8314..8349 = 276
